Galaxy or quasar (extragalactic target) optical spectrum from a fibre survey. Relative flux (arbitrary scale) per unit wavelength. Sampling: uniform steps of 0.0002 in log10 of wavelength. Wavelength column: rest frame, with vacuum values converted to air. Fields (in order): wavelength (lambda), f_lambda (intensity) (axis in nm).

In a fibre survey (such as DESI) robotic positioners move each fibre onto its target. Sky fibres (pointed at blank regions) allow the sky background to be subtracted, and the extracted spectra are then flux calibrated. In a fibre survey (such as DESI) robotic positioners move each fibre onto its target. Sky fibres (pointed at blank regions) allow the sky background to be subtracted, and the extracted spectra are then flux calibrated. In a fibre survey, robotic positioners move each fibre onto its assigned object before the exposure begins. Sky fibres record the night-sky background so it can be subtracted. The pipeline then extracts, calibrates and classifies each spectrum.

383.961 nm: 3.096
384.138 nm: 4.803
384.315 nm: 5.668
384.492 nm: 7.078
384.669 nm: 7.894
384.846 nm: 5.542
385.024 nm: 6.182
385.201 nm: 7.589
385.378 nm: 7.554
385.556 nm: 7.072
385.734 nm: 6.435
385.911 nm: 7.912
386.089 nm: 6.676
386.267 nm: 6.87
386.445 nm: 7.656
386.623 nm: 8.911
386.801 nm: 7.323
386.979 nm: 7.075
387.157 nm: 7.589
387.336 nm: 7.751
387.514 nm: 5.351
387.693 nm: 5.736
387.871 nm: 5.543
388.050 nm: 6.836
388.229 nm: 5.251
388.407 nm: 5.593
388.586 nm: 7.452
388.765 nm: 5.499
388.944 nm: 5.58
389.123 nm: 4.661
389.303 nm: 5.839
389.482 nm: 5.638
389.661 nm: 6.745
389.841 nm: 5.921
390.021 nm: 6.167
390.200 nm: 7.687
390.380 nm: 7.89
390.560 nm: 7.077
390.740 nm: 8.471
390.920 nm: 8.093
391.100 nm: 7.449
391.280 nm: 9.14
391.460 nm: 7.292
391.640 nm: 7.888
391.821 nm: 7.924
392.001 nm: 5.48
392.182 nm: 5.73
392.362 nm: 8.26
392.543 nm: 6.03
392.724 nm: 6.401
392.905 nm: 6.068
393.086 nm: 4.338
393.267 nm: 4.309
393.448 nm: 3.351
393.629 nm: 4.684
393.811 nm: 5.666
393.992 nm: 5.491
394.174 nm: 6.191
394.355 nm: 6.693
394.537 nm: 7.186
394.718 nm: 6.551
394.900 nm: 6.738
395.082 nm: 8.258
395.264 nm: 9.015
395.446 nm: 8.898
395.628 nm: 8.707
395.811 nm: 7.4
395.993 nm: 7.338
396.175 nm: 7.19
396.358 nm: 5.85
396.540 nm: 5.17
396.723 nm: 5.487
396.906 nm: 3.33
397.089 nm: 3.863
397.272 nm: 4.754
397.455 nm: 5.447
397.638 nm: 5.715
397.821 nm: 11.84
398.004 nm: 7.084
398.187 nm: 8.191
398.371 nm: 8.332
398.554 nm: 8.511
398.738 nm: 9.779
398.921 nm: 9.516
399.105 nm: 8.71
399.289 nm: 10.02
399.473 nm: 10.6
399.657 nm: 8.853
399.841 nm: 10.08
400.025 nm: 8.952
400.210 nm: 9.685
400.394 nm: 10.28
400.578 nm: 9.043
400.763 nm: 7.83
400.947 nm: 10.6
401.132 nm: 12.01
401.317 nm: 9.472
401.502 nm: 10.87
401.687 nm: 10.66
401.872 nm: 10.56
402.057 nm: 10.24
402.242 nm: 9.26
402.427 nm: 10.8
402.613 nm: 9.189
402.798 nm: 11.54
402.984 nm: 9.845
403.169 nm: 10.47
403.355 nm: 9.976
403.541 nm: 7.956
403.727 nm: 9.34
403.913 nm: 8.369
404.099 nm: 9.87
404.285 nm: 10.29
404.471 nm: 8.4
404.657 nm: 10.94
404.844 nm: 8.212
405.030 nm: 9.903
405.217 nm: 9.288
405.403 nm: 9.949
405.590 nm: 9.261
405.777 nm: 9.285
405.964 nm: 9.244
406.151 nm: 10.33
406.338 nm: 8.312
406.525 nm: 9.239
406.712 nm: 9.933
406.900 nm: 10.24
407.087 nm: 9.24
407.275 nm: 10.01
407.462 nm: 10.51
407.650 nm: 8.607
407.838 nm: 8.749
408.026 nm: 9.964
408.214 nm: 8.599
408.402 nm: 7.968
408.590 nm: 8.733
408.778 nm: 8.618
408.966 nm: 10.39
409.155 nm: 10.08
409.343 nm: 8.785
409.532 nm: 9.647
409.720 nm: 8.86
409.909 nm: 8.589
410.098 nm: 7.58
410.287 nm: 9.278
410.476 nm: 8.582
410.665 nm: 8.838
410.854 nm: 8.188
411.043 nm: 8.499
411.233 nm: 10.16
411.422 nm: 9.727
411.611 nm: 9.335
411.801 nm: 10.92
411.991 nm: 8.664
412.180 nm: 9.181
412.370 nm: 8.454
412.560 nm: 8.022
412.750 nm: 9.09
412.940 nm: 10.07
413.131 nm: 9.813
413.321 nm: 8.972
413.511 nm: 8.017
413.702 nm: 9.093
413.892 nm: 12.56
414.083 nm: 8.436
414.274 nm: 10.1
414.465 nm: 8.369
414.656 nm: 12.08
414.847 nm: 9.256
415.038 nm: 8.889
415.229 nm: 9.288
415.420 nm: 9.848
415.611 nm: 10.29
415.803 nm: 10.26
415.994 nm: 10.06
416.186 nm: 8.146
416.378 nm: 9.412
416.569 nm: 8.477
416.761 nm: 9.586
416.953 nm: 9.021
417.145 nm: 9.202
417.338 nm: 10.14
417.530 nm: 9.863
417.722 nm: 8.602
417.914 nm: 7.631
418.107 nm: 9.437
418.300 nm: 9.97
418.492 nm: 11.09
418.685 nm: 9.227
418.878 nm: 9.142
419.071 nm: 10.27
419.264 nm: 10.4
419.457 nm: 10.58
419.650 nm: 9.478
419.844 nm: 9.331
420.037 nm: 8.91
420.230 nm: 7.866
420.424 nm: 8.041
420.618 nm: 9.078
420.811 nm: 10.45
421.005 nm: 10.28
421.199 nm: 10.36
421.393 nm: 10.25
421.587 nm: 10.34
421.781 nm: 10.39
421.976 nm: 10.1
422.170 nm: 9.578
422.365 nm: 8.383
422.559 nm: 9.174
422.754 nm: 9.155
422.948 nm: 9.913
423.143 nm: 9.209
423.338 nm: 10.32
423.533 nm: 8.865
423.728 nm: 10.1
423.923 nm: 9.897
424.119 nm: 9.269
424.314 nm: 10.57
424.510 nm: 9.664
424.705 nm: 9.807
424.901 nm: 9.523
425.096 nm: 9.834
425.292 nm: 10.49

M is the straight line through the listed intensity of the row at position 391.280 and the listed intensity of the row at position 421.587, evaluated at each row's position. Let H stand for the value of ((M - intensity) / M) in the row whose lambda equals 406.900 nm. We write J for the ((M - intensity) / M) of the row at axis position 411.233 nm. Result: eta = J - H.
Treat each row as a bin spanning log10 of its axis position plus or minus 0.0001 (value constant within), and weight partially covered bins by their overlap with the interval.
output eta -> 0.0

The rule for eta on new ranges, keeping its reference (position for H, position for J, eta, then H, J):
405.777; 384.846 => 0.3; 0.04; 0.38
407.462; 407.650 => 0.2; -0.07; 0.12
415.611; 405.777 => 0.1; -0.02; 0.04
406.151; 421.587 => 0.1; -0.06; 0.00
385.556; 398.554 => -0.1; 0.21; 0.10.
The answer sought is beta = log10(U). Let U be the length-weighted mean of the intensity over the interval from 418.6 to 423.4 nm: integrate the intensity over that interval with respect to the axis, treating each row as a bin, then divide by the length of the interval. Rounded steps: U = 9.6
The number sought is 0.983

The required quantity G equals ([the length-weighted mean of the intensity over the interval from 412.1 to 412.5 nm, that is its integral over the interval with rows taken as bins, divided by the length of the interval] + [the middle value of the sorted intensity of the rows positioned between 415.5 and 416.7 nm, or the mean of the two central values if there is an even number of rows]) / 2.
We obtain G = 9.23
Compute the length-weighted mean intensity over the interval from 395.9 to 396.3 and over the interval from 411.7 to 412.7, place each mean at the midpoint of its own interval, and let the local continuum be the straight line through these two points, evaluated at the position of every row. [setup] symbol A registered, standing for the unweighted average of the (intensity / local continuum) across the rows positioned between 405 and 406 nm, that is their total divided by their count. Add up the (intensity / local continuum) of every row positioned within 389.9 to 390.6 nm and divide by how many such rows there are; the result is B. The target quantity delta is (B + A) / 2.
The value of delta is 1.13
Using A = 1.15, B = 1.11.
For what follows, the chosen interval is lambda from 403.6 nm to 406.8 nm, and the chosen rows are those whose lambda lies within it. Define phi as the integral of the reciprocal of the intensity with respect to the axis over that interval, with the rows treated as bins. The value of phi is 0.34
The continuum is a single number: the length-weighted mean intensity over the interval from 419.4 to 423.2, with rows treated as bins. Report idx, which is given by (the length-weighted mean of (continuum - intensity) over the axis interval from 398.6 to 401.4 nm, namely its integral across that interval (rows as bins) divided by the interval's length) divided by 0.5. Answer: -0.3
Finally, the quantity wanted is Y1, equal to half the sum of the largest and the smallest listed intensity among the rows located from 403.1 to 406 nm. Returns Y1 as 9.4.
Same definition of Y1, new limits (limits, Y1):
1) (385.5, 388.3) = 7.1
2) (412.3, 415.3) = 10.3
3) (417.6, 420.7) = 9.4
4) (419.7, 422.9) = 9.2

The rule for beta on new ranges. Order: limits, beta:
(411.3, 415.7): 0.978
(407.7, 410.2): 0.952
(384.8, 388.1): 0.842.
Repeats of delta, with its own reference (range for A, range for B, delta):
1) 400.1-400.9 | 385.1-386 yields 1.22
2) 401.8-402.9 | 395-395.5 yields 1.27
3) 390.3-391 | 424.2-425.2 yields 1.07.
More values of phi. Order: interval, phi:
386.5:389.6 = 0.50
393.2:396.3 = 0.50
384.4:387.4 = 0.42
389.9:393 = 0.44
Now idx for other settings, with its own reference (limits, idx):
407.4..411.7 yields 1.0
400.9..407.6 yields -0.5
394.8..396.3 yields 3.3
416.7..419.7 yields -0.1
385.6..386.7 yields 4.3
